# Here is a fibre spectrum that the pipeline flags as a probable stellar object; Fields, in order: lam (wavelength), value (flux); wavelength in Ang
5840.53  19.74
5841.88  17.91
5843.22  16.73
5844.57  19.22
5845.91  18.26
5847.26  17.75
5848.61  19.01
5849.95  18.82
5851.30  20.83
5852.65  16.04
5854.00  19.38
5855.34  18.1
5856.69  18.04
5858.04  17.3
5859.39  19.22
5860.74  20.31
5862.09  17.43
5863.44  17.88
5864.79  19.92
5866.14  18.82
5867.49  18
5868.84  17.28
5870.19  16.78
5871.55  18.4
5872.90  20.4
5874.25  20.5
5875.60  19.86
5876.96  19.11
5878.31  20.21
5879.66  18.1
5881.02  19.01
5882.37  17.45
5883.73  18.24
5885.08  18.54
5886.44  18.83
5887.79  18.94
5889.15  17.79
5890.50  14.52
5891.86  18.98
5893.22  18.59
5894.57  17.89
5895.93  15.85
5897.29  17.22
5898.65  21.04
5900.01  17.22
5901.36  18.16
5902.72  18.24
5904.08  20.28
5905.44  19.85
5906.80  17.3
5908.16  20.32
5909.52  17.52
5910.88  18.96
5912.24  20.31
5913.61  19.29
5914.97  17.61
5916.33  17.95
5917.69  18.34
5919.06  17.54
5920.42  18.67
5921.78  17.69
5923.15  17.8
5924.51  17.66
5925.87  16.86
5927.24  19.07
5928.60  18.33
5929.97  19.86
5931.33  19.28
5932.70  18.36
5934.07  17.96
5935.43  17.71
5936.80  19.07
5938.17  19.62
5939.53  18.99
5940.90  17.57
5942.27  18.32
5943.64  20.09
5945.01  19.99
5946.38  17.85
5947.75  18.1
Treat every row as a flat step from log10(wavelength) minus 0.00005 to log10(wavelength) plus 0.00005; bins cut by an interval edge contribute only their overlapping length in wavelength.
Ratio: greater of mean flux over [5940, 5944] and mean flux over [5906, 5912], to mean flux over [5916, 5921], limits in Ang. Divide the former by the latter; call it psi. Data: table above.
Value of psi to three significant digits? 1.03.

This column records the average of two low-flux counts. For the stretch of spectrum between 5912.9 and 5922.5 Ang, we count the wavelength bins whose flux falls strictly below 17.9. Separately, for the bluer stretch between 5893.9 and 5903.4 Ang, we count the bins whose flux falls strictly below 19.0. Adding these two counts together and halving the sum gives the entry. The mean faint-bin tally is 4.5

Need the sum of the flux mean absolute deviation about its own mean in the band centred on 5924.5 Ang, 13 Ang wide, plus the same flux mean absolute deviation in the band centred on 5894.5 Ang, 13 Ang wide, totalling 2.04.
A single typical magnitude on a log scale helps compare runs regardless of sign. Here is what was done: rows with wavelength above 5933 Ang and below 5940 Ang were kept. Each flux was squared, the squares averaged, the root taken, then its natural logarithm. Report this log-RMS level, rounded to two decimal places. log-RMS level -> 2.93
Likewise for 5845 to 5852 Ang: 2.94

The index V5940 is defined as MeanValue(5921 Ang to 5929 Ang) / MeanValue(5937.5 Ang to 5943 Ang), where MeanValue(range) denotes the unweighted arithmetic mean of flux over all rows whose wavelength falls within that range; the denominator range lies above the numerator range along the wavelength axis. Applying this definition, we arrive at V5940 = 0.96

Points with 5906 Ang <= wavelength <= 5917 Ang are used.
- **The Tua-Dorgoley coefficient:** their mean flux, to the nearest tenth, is 18.7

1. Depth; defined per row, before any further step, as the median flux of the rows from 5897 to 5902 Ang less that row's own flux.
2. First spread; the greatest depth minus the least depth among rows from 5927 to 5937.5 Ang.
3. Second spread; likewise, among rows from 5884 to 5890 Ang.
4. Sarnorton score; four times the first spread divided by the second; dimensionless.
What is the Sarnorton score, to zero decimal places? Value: 7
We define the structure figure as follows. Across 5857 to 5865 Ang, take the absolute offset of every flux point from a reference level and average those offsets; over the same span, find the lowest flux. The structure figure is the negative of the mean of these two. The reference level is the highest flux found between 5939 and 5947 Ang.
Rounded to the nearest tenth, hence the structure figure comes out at -9.4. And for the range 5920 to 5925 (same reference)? -9.9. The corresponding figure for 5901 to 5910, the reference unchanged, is -9.3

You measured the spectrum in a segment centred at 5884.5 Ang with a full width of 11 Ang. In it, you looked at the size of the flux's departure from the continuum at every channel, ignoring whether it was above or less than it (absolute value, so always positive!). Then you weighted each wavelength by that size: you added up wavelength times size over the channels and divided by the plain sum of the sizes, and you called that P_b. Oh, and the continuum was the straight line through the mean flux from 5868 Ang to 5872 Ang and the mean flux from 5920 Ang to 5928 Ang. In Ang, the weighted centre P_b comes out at 5884.4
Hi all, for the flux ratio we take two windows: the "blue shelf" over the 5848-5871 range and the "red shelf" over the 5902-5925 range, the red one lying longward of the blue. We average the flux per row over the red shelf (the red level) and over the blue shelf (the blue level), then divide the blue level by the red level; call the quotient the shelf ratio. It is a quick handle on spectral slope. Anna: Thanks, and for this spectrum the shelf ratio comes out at 0.99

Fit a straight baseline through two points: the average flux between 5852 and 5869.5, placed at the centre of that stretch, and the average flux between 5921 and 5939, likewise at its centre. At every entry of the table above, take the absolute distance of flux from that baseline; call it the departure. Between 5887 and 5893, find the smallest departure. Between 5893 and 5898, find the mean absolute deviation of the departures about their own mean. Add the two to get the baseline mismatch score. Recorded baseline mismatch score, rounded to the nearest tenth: 1.3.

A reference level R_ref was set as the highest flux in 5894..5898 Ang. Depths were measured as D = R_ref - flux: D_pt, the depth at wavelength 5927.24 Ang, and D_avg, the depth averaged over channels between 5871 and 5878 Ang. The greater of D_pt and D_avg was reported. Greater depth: -1.18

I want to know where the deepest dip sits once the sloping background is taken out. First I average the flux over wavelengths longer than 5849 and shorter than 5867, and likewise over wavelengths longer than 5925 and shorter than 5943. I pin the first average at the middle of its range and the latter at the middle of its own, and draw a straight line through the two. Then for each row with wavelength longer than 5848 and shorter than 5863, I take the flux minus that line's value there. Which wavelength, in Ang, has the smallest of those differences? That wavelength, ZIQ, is 5852.65 Ang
